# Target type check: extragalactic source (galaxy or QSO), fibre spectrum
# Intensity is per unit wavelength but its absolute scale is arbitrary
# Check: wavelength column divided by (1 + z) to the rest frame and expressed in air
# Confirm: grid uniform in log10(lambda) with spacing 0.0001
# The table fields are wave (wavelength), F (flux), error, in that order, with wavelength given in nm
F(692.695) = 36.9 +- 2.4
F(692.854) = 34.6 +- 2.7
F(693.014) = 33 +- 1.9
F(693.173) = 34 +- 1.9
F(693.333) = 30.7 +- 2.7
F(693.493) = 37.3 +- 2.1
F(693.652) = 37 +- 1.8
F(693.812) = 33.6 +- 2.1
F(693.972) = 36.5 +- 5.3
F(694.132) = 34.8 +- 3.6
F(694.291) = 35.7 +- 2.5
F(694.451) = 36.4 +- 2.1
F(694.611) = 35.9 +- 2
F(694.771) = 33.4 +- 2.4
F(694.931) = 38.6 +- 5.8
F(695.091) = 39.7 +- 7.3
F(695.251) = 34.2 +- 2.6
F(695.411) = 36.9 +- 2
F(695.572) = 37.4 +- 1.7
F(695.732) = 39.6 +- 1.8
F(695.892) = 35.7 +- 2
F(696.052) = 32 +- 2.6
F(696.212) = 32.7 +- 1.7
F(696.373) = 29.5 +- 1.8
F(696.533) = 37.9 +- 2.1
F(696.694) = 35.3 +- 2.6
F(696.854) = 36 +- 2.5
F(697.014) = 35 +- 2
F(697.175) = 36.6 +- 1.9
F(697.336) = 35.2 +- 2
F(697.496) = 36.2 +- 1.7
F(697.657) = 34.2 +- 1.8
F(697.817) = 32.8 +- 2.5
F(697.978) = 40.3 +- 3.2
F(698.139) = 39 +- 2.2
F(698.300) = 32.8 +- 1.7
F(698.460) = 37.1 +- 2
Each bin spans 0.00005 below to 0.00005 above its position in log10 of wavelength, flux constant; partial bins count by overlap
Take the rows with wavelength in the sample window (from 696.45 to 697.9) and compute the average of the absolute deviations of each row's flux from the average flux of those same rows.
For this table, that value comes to 1.1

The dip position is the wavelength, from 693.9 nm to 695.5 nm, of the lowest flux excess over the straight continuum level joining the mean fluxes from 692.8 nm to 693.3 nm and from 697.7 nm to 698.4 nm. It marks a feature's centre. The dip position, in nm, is 694.771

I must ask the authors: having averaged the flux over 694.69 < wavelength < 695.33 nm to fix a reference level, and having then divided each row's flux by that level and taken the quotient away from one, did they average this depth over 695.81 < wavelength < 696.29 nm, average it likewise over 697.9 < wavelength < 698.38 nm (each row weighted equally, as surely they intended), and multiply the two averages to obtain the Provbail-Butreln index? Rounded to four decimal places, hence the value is -0.0020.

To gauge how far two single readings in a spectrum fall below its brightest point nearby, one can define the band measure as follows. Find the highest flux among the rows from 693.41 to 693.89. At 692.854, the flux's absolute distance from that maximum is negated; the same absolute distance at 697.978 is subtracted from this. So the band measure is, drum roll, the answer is -6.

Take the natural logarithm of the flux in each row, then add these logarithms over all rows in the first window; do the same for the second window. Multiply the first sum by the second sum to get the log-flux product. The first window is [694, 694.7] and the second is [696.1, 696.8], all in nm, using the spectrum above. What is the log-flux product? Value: 201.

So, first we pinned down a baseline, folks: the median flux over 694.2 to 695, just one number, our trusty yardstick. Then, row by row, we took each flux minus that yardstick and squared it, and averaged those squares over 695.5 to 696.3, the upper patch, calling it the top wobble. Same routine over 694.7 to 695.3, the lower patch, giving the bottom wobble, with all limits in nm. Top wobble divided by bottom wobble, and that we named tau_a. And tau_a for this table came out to 1.1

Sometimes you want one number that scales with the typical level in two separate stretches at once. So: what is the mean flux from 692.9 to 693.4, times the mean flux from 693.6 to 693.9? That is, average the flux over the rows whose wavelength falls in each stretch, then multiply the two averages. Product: 1150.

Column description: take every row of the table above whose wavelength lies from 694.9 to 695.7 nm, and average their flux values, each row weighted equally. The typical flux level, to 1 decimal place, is 37.4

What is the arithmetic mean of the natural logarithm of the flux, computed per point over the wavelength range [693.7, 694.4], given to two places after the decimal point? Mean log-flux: 3.56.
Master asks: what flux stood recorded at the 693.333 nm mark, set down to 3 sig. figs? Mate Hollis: 30.7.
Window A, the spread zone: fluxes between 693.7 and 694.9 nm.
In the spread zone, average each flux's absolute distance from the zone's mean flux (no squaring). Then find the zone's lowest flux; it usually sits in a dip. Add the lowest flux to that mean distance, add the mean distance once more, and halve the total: 17.8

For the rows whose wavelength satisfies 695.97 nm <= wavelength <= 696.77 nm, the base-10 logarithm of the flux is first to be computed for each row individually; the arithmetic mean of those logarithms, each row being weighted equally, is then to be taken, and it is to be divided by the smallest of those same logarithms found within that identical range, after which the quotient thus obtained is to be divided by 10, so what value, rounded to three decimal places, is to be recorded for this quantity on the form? 0.104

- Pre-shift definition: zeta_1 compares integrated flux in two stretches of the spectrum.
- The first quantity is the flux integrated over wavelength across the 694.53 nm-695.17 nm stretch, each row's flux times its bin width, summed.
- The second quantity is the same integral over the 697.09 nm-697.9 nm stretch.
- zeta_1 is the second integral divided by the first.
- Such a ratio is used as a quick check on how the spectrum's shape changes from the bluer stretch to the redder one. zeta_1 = 1.2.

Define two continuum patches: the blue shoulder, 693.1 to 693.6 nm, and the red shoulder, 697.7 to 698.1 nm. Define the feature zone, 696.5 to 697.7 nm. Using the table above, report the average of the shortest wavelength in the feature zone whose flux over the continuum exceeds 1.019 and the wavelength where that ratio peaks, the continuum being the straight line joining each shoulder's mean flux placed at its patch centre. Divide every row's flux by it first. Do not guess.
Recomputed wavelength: 696.53 nm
